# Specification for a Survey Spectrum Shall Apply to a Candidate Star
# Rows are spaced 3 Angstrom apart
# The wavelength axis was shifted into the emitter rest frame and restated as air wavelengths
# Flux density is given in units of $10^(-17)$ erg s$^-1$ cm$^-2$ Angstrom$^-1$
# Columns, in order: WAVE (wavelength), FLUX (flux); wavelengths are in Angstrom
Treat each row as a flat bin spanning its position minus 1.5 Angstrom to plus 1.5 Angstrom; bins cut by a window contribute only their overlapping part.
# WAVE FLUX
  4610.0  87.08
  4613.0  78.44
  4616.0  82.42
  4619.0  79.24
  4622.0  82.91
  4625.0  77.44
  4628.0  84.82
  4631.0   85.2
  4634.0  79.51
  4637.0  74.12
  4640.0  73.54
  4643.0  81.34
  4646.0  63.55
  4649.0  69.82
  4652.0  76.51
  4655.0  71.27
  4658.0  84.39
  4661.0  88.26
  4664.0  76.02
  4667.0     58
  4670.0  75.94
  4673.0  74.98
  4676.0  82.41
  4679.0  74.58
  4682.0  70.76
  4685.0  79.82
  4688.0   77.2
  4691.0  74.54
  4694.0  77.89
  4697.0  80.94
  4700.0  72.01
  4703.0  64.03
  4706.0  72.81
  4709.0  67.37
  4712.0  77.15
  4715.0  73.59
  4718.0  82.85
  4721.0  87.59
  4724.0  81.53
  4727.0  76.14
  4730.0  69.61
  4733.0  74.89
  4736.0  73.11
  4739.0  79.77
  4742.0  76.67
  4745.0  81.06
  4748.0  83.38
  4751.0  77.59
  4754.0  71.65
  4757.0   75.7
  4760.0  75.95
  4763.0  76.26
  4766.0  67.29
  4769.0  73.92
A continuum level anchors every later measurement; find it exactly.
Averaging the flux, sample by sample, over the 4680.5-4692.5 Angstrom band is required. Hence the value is 76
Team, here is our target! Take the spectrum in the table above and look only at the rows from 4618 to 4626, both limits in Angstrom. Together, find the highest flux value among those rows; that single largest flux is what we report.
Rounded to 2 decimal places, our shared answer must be 82.91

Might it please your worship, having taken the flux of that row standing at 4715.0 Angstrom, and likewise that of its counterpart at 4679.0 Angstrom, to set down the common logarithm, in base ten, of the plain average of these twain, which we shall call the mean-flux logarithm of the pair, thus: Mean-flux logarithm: 1.87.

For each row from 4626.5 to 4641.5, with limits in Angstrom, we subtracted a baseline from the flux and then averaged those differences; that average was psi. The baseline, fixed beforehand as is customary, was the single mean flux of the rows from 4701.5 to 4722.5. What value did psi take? 4.4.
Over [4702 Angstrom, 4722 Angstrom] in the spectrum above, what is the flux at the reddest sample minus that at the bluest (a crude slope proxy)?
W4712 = 24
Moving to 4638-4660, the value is 11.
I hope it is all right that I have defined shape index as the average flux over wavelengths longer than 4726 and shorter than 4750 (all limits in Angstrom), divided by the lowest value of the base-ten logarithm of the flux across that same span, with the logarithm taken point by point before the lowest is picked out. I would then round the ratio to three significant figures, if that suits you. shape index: 41.7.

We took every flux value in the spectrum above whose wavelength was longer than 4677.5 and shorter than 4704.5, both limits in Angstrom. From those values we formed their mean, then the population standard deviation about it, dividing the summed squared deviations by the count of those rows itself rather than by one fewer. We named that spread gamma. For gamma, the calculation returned 4.9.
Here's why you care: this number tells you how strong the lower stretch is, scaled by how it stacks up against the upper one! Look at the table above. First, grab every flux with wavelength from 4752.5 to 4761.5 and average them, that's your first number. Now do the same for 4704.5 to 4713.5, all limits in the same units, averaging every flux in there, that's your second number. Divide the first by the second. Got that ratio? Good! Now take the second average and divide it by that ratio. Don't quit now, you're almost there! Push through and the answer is 71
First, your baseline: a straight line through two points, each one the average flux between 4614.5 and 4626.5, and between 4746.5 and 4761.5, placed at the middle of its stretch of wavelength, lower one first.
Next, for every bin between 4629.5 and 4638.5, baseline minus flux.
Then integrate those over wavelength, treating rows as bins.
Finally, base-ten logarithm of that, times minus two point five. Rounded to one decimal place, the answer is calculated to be -1.7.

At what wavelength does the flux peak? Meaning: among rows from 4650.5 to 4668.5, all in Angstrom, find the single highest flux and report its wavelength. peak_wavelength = 4661.0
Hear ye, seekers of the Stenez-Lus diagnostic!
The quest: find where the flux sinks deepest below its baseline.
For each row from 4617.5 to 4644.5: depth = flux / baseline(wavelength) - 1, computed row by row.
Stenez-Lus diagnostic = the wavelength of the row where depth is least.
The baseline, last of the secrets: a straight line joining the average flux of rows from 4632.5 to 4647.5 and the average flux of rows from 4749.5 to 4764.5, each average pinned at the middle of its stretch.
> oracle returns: 4640.0 Angstrom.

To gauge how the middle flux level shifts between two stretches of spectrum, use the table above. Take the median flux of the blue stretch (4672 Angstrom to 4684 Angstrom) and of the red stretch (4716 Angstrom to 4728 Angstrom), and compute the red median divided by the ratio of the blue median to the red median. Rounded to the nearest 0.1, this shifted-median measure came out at 90.3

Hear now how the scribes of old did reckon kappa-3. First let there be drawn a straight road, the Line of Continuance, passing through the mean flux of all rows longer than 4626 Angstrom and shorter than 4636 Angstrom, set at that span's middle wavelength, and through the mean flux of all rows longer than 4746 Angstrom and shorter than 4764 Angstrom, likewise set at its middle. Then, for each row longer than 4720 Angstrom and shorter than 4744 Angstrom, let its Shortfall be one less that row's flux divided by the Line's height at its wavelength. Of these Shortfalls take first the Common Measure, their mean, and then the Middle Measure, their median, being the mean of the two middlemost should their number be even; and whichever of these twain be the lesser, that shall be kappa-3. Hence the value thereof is 0.008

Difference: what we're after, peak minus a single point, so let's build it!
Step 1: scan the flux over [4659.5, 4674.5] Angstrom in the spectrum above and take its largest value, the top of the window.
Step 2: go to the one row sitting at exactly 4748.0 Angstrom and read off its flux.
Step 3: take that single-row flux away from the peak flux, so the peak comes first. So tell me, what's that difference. 4.9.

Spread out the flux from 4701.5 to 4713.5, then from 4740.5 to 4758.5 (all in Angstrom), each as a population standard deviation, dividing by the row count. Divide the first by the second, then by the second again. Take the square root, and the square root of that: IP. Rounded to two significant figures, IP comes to 0.77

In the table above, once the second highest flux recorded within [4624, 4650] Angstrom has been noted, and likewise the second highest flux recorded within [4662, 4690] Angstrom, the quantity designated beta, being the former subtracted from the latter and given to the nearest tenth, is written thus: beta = -5.0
